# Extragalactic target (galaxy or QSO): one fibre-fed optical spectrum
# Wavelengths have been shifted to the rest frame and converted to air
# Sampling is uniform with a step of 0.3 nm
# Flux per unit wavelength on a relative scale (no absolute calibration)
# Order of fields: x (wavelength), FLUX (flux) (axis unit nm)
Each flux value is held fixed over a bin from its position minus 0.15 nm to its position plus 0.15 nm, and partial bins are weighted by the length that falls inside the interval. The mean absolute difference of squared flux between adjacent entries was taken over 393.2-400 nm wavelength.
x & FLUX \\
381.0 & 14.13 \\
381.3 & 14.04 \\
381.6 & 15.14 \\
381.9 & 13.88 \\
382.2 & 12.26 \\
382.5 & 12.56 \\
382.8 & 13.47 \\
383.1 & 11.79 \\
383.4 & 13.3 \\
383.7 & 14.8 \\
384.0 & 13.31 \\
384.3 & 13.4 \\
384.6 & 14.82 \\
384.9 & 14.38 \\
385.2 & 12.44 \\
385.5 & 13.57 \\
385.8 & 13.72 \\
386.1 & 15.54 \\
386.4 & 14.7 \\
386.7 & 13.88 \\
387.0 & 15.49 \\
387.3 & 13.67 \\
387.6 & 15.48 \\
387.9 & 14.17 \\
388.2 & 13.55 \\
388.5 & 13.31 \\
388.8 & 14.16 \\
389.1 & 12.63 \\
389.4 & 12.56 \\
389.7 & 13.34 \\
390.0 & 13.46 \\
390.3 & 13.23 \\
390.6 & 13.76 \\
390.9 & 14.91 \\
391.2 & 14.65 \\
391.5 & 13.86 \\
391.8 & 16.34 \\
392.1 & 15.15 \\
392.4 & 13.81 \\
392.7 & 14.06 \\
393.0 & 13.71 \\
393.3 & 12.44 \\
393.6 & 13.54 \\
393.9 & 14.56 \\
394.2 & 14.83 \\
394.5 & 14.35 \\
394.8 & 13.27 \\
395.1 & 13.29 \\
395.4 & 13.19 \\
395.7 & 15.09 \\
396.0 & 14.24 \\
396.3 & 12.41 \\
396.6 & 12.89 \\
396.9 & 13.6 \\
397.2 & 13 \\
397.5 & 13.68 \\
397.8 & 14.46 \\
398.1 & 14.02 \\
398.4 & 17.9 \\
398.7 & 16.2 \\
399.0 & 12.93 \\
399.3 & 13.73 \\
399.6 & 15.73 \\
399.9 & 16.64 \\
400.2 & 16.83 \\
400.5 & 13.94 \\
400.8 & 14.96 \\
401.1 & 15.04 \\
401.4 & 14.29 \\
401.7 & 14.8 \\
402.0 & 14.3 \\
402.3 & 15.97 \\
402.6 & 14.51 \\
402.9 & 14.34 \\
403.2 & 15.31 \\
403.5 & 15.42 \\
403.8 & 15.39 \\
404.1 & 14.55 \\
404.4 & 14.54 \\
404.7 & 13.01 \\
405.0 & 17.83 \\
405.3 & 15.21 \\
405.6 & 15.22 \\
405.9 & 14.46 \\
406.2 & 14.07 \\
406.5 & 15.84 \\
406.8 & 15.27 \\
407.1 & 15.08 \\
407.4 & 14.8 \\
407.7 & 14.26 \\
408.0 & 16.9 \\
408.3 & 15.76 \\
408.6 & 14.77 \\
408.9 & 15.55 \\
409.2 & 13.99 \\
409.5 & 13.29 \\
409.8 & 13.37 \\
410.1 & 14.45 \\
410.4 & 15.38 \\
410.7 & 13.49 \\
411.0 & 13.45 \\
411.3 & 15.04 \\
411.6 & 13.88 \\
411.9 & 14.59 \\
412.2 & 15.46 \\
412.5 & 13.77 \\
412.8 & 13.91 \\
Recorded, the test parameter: 33.0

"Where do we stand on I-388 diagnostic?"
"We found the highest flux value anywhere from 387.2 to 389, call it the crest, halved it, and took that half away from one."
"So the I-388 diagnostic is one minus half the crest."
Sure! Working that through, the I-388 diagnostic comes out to -6.74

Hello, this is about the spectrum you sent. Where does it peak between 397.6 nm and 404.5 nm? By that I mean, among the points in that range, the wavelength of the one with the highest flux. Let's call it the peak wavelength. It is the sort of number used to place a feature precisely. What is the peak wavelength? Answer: 398.4 nm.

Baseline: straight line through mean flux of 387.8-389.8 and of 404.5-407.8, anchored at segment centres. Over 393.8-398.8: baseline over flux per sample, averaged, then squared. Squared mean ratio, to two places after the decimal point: 1.00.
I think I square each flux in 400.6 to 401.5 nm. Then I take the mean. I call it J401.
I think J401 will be 218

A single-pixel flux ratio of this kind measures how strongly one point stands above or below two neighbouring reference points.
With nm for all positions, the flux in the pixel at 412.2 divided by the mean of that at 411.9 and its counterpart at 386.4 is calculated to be 1.06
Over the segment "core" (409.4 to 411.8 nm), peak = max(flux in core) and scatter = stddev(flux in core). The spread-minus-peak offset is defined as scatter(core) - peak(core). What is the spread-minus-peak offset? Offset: -14.6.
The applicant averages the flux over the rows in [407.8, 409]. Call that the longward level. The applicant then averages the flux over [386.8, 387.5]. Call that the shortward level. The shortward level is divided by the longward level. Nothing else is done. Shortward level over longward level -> 0.93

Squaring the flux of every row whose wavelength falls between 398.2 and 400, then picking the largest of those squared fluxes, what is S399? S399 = 320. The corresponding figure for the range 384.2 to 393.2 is 267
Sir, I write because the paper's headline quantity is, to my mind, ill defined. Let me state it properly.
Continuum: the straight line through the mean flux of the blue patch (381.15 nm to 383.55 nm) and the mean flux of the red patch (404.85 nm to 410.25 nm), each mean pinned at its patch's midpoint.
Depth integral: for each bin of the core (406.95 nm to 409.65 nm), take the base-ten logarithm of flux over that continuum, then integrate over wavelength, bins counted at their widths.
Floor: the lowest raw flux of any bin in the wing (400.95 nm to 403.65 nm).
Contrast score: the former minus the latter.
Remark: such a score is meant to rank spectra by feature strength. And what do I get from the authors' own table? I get -14.3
